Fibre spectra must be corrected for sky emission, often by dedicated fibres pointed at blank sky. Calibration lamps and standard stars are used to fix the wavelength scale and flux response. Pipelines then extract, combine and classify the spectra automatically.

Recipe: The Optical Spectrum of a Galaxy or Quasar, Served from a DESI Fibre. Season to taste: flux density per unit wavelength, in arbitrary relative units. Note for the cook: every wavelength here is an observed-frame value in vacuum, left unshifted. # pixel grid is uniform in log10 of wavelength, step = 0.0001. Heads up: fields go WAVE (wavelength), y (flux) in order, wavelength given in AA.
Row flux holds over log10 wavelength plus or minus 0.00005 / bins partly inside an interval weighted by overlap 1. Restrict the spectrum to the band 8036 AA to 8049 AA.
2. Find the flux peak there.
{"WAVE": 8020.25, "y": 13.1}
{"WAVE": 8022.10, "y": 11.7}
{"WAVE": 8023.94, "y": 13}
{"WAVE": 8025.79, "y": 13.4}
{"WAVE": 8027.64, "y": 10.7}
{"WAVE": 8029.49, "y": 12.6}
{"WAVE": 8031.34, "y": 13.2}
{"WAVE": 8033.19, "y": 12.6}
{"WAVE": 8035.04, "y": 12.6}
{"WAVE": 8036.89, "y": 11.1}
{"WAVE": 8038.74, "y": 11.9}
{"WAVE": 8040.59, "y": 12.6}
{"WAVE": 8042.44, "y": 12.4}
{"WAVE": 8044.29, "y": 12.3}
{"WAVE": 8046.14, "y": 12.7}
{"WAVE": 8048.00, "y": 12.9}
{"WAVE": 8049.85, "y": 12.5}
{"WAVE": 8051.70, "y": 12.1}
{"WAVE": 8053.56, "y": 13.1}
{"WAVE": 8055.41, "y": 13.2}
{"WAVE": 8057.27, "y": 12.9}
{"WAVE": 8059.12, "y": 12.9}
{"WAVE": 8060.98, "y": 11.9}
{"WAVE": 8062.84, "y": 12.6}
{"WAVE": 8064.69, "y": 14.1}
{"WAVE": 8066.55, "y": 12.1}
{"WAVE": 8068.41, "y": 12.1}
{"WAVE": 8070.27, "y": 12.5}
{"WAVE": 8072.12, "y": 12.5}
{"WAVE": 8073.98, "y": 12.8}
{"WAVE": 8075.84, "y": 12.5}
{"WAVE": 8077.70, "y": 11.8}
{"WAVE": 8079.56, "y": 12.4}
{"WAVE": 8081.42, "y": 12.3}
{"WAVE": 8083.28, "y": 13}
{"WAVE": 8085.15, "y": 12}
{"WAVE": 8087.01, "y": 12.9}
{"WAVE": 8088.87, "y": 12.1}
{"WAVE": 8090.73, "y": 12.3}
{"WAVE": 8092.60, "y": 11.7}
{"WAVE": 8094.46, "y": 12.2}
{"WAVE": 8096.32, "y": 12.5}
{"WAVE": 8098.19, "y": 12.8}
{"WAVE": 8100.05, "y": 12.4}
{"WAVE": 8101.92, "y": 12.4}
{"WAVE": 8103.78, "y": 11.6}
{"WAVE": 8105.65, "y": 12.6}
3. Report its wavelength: 8048.00 AA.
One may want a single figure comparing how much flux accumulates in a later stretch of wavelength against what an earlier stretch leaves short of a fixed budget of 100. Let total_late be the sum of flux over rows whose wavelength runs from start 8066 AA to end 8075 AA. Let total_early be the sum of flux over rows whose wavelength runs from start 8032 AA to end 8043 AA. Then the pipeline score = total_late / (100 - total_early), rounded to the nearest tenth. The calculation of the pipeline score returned 2.3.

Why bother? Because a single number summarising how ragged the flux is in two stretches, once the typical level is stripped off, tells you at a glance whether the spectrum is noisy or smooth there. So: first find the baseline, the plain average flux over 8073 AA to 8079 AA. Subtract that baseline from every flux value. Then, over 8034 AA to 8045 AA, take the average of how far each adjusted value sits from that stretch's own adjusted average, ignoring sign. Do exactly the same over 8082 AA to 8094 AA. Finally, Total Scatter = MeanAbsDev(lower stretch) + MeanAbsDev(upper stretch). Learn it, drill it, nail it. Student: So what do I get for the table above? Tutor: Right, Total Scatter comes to 0.84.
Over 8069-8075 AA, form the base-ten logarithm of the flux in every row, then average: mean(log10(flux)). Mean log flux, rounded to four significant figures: 1.100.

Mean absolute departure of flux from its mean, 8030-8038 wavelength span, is 0.64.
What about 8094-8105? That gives 0.28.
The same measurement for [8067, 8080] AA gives 0.24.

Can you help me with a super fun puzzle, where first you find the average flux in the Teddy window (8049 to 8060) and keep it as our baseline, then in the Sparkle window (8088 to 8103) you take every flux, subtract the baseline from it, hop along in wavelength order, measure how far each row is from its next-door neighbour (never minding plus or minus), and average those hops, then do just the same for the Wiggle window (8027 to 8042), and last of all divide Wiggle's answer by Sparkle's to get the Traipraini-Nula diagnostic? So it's 2.65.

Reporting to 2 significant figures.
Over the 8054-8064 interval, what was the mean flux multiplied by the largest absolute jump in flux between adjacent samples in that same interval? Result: 13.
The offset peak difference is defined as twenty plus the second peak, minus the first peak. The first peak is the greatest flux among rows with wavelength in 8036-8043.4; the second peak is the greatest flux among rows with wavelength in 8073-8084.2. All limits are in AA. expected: 20.4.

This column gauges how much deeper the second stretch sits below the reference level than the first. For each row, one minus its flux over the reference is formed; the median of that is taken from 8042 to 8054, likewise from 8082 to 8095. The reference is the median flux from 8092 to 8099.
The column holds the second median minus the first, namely 0.024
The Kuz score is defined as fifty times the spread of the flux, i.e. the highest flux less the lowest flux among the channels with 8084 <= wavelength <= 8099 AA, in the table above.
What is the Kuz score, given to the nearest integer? 60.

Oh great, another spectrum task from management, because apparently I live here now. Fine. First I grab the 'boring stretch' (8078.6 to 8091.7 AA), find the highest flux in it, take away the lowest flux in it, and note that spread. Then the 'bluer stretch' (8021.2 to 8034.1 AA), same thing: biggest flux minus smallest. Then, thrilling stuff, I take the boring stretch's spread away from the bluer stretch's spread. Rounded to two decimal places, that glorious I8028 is 1.70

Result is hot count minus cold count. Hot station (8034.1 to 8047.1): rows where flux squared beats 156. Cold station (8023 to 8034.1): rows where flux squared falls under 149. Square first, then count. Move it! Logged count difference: 2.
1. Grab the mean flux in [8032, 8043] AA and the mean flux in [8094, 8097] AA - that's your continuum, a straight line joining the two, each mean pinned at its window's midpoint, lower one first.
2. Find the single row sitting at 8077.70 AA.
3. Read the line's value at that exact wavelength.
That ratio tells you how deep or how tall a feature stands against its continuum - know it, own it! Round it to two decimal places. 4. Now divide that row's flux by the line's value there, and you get 0.96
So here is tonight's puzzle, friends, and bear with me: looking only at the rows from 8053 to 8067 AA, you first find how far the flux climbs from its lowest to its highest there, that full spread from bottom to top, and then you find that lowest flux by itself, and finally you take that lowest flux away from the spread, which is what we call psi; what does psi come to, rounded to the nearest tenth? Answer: -9.7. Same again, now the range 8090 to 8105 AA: -10.4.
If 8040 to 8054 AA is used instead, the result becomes -11.1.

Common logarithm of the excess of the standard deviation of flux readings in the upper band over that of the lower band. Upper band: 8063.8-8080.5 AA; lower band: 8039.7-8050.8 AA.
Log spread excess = -0.4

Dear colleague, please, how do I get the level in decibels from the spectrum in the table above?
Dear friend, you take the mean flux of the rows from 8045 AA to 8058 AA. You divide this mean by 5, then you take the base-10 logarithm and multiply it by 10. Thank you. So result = 4.07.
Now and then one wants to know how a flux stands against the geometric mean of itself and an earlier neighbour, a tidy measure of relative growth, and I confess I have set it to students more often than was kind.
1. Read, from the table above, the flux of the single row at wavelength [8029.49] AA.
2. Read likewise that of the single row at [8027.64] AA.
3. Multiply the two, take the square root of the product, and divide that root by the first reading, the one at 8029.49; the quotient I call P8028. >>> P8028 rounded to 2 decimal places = 0.92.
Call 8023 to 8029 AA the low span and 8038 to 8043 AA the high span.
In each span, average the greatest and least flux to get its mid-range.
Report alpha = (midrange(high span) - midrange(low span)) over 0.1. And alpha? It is 2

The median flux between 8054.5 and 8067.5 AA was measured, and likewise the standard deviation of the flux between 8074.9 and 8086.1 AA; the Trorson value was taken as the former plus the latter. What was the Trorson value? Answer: 13.3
